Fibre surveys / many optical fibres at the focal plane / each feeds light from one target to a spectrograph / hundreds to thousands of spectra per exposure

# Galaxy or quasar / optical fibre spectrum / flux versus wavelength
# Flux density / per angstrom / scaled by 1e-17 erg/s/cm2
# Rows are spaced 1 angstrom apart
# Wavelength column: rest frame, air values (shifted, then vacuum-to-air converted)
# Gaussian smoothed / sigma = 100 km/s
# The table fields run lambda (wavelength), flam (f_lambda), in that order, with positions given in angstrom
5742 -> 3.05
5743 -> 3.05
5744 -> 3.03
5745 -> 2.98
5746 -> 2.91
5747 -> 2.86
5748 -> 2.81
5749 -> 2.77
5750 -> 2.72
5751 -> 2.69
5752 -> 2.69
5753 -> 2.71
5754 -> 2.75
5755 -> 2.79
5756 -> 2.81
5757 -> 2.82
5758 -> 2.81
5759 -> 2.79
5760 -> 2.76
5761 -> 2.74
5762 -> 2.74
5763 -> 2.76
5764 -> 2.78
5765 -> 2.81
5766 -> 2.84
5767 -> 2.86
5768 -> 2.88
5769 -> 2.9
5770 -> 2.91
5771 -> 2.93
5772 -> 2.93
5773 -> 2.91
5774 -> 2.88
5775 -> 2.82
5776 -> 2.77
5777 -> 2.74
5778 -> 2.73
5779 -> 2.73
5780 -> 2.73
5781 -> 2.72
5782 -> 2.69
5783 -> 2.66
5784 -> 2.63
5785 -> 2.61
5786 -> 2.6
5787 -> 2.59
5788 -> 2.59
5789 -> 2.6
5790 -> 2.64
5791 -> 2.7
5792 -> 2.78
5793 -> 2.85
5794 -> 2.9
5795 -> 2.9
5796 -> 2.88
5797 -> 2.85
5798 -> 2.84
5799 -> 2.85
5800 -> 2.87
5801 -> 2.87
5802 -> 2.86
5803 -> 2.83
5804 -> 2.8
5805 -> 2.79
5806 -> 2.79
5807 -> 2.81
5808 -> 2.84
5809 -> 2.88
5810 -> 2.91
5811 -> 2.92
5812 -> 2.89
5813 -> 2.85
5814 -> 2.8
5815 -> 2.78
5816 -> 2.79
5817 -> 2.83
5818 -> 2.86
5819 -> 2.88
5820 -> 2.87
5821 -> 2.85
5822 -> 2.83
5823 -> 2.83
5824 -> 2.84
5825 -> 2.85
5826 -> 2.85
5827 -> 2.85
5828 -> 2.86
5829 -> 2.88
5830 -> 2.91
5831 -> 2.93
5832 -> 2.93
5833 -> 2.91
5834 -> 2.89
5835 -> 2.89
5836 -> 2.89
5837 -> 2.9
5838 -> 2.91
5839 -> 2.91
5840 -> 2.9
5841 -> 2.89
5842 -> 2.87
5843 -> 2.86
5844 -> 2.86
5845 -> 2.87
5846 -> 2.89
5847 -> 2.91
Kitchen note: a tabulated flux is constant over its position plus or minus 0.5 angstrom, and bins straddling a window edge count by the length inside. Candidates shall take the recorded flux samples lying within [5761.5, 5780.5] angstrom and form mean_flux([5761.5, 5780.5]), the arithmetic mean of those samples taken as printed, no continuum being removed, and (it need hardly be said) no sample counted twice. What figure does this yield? 2.82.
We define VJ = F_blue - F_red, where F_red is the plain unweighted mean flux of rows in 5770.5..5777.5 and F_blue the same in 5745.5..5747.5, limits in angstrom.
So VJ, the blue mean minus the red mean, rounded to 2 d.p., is 0.03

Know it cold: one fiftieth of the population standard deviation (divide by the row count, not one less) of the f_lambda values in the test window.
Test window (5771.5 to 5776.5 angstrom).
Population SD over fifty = 0.0012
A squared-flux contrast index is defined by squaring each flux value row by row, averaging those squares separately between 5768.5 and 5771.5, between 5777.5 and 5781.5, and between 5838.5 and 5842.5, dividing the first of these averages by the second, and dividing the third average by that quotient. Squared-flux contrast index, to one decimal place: 7.3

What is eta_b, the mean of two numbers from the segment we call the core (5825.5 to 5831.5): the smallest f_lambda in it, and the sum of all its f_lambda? 10.1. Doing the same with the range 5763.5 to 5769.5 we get 9.9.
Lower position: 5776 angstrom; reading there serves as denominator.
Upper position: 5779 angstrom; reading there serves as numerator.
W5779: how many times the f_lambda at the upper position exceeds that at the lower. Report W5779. 0.99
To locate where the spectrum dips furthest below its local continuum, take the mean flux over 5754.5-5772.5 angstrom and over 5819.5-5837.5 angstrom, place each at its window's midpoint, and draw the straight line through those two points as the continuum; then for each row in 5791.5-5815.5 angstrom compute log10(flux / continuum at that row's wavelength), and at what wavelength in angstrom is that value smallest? 5815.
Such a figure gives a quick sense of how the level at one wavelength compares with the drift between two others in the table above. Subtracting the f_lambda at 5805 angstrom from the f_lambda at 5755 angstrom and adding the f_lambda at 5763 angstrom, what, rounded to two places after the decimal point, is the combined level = 2.76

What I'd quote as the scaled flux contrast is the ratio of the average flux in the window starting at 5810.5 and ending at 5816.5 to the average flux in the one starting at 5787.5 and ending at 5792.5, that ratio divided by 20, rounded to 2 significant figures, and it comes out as 0.053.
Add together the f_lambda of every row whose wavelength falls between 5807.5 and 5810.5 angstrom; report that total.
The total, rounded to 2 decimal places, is 8.63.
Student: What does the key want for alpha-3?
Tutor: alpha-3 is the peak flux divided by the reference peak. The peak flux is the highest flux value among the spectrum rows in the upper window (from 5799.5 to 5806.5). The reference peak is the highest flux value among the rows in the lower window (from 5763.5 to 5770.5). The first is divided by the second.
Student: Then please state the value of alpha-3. 0.99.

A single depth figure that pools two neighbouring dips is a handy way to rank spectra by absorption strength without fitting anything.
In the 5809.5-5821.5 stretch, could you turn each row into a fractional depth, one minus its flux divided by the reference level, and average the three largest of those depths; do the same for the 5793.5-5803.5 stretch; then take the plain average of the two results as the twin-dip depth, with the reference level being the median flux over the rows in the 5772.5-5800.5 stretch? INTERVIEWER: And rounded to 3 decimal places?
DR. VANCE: -0.029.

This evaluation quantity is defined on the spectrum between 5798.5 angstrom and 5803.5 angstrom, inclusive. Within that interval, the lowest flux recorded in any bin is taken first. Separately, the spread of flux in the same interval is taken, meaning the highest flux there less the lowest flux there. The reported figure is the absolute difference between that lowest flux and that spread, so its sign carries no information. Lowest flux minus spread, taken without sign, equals 2.79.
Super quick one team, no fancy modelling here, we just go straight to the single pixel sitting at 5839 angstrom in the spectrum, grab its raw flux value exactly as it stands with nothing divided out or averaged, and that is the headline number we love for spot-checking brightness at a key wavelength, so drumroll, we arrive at 2.91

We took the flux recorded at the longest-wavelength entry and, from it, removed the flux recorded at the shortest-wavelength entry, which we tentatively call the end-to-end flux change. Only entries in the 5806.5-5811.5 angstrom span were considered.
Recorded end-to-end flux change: 0.11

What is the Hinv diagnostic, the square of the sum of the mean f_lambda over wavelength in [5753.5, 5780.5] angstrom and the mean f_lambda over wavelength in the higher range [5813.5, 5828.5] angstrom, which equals 31.9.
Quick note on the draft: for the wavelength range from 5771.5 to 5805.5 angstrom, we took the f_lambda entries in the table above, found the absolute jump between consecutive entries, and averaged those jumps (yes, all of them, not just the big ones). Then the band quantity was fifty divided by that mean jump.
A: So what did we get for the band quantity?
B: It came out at 2012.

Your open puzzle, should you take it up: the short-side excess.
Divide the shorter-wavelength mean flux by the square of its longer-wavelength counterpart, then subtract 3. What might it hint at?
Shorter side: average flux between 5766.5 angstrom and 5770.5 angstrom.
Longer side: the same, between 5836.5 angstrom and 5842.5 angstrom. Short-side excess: -2.656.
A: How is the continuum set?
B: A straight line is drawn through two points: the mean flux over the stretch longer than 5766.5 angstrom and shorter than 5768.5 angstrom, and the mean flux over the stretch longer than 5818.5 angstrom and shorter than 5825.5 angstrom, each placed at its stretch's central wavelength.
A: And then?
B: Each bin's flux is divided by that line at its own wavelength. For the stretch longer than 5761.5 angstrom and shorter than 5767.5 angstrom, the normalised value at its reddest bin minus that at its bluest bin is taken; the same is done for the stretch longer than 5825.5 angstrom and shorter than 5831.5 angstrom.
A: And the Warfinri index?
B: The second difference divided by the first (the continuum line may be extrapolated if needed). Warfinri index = 0.68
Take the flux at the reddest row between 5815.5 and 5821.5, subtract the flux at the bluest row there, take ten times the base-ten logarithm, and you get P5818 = -12.2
